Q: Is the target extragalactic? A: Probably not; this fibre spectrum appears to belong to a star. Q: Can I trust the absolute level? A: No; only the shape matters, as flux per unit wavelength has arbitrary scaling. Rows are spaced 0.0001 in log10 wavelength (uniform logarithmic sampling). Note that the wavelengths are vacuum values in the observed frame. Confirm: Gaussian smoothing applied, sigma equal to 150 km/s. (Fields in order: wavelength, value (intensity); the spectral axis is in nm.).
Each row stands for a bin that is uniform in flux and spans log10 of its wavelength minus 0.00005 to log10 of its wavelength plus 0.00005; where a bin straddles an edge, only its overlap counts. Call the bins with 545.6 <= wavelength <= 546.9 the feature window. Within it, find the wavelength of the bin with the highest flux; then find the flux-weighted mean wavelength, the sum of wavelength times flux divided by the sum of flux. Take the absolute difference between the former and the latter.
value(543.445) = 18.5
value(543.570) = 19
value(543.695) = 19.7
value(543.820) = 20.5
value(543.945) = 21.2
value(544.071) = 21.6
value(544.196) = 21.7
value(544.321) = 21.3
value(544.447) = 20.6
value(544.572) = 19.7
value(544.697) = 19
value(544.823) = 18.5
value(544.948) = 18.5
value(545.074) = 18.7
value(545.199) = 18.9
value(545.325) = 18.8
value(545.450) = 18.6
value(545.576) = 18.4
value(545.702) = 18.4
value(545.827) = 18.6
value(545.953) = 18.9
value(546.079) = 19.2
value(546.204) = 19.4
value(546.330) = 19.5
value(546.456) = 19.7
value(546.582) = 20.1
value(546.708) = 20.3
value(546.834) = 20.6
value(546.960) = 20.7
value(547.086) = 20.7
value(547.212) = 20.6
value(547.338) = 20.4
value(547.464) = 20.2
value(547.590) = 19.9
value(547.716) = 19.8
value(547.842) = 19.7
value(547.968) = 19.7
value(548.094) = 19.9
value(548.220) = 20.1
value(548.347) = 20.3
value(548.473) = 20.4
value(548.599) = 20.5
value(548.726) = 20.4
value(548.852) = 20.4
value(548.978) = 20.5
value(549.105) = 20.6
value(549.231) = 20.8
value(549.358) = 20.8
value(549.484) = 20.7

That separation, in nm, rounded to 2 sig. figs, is 0.55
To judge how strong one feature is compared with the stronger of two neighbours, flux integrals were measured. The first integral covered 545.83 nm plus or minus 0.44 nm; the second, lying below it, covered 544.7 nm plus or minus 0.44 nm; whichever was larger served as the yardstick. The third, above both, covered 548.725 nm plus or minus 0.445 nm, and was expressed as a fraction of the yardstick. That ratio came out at 1.06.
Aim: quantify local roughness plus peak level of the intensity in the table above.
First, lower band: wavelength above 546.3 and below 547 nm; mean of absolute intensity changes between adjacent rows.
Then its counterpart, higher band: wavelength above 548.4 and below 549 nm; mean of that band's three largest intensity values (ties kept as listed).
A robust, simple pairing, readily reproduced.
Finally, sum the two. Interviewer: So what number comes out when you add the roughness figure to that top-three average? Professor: 20.7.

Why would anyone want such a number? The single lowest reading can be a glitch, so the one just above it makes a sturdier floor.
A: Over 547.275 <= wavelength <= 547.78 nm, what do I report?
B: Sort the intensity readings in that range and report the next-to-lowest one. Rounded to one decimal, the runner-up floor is 19.9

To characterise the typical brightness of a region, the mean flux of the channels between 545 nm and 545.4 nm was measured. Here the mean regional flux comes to 18.8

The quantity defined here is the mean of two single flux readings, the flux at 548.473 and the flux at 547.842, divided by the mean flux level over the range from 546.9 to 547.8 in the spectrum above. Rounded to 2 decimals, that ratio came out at 0.99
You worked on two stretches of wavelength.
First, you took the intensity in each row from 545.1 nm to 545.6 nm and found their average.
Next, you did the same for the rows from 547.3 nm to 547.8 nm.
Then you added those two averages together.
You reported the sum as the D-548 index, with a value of 38.8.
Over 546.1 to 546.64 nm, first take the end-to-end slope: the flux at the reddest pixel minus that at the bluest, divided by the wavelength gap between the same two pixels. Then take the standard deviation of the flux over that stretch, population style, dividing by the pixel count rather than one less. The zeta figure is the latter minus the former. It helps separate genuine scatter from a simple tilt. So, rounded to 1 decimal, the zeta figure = -1.6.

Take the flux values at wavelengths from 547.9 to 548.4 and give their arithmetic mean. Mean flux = 20.0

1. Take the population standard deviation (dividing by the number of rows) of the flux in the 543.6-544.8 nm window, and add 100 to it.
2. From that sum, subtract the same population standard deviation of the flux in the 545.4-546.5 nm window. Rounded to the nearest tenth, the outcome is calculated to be 100.4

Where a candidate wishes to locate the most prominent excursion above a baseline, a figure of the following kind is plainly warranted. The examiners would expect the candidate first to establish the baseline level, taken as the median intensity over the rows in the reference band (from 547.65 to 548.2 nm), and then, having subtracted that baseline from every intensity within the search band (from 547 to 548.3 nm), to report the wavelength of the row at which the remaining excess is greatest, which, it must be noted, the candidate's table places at 547.086 nm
